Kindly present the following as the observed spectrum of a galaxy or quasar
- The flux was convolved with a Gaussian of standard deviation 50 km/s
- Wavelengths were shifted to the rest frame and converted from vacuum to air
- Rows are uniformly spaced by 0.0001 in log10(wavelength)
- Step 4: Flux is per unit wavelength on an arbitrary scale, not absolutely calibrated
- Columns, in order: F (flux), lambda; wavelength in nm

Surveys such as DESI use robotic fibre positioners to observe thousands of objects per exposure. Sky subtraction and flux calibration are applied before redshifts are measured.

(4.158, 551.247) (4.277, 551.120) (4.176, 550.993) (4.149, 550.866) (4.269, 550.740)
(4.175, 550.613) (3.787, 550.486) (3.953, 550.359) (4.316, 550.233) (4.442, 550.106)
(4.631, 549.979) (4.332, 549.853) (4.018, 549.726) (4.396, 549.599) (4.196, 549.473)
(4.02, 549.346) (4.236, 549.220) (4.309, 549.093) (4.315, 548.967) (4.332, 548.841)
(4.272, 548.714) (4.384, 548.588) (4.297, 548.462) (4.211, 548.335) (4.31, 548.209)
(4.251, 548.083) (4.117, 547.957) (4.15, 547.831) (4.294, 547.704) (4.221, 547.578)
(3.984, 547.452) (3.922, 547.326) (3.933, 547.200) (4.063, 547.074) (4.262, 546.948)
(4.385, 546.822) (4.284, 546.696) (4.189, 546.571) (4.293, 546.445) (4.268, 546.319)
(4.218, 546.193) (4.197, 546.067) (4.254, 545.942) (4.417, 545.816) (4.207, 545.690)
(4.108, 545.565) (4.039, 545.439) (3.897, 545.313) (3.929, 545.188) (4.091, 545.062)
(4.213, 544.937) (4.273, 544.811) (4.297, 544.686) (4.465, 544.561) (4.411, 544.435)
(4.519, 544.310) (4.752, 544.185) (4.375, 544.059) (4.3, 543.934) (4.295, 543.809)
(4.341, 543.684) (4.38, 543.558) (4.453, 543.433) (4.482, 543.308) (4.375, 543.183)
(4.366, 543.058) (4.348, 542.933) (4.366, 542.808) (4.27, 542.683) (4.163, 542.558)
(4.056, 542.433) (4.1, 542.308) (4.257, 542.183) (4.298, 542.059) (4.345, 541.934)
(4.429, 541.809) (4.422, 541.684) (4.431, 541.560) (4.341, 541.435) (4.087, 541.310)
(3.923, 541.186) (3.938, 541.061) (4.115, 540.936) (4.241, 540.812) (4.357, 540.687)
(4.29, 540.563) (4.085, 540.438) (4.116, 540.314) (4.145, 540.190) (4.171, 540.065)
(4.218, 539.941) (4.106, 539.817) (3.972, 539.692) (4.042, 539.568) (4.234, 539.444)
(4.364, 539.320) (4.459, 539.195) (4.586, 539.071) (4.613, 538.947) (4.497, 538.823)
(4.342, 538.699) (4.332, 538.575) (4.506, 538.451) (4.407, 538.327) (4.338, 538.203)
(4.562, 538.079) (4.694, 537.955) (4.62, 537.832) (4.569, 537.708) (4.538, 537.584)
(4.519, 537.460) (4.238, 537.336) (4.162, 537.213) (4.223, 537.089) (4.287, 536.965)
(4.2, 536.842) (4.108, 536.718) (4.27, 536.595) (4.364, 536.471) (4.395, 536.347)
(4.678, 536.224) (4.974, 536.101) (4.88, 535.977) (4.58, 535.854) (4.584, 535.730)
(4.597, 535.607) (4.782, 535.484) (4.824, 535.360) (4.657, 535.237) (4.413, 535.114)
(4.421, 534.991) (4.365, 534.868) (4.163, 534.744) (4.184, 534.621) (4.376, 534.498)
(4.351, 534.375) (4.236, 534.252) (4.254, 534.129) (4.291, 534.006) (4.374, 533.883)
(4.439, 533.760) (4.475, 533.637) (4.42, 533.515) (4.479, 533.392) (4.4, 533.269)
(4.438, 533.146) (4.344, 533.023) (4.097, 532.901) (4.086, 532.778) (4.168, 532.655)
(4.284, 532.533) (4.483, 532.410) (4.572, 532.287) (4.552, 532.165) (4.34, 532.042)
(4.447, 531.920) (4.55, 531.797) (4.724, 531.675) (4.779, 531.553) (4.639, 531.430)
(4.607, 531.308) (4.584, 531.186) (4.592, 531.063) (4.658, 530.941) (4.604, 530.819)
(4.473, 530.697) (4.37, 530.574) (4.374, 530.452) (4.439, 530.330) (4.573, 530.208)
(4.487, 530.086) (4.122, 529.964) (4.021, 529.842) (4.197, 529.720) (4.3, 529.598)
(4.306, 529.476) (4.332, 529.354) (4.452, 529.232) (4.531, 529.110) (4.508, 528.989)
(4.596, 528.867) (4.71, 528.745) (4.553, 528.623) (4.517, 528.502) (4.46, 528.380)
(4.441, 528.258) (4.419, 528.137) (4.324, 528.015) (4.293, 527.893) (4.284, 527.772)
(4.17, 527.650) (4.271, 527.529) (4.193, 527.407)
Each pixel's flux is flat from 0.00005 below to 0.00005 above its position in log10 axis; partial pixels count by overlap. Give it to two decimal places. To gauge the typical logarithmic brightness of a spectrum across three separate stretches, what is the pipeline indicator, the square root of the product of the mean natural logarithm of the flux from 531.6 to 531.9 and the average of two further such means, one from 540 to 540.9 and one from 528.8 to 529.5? 1.50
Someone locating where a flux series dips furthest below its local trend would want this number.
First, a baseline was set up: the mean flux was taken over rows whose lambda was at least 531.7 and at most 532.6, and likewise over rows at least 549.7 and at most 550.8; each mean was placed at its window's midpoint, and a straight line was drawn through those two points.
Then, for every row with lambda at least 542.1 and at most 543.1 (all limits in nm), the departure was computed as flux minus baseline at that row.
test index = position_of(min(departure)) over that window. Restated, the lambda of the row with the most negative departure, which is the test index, 542.433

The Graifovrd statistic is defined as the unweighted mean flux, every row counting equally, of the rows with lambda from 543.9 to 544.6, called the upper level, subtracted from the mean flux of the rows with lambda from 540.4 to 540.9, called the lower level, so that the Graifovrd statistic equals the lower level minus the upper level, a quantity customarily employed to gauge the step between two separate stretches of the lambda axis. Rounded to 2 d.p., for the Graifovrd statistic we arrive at -0.23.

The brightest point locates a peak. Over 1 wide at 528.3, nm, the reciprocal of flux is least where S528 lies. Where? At 528.745 nm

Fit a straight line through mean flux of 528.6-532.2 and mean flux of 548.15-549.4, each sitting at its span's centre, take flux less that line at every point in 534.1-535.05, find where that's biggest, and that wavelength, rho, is 534.991 nm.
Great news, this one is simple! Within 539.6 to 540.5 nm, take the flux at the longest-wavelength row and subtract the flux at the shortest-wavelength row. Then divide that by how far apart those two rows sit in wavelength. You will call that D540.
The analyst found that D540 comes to 0.15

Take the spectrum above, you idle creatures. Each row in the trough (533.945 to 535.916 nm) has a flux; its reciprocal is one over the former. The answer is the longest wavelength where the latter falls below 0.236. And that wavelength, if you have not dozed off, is 535.854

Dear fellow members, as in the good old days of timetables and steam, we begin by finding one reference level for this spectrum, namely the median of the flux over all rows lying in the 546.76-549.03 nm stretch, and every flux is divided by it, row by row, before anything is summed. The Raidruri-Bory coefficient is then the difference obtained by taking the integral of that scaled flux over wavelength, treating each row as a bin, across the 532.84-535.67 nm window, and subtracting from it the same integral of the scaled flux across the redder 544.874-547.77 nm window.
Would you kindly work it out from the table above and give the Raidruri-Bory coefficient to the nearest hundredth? 0.10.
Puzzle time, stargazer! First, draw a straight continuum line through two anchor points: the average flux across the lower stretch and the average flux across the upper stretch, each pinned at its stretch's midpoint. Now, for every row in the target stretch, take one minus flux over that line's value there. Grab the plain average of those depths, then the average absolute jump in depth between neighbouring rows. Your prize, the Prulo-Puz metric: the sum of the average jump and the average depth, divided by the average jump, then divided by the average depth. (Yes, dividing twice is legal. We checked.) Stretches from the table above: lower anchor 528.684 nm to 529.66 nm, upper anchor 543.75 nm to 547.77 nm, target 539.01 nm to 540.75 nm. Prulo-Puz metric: 93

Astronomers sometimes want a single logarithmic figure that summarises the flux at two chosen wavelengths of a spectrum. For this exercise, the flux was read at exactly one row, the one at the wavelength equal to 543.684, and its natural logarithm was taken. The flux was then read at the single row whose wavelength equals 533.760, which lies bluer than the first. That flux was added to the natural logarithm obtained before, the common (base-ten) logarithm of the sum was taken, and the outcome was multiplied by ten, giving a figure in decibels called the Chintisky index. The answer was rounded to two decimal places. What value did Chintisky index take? 7.71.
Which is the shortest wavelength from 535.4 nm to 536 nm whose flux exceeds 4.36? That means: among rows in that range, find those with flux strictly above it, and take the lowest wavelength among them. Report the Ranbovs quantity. 535.484 nm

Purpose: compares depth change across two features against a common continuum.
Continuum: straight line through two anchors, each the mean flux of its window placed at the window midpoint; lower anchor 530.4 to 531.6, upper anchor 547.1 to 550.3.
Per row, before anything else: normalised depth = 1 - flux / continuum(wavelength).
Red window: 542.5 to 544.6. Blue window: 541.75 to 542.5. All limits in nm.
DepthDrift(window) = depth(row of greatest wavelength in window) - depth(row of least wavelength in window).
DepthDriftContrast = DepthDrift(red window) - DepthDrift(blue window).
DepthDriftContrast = -0.16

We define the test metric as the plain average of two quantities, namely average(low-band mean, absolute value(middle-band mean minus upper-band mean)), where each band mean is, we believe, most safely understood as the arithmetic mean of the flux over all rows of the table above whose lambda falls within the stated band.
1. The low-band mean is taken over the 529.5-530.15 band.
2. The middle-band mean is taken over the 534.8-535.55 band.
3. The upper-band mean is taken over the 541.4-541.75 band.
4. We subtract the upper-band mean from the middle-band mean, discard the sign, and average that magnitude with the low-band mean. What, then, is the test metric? 2.20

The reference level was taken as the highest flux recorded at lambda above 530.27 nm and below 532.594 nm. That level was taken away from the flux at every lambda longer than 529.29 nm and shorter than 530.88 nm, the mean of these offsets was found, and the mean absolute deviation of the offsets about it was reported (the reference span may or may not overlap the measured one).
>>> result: 0.13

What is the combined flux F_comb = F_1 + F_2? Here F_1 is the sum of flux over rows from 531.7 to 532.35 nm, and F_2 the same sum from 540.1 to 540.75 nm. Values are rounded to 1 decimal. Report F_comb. 43.5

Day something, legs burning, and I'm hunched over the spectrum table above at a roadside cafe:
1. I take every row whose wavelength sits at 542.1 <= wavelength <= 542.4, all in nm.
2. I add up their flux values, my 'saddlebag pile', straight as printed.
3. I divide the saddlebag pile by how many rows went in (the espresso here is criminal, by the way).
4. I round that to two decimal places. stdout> 4.18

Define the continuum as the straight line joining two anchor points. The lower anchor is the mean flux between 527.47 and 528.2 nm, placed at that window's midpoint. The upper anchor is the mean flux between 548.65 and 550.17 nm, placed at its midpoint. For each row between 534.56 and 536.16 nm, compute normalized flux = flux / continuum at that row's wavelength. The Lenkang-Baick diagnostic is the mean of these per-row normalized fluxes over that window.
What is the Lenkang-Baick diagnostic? 1.06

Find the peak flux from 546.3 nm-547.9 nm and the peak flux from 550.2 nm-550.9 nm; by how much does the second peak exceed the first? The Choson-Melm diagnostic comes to -0.069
